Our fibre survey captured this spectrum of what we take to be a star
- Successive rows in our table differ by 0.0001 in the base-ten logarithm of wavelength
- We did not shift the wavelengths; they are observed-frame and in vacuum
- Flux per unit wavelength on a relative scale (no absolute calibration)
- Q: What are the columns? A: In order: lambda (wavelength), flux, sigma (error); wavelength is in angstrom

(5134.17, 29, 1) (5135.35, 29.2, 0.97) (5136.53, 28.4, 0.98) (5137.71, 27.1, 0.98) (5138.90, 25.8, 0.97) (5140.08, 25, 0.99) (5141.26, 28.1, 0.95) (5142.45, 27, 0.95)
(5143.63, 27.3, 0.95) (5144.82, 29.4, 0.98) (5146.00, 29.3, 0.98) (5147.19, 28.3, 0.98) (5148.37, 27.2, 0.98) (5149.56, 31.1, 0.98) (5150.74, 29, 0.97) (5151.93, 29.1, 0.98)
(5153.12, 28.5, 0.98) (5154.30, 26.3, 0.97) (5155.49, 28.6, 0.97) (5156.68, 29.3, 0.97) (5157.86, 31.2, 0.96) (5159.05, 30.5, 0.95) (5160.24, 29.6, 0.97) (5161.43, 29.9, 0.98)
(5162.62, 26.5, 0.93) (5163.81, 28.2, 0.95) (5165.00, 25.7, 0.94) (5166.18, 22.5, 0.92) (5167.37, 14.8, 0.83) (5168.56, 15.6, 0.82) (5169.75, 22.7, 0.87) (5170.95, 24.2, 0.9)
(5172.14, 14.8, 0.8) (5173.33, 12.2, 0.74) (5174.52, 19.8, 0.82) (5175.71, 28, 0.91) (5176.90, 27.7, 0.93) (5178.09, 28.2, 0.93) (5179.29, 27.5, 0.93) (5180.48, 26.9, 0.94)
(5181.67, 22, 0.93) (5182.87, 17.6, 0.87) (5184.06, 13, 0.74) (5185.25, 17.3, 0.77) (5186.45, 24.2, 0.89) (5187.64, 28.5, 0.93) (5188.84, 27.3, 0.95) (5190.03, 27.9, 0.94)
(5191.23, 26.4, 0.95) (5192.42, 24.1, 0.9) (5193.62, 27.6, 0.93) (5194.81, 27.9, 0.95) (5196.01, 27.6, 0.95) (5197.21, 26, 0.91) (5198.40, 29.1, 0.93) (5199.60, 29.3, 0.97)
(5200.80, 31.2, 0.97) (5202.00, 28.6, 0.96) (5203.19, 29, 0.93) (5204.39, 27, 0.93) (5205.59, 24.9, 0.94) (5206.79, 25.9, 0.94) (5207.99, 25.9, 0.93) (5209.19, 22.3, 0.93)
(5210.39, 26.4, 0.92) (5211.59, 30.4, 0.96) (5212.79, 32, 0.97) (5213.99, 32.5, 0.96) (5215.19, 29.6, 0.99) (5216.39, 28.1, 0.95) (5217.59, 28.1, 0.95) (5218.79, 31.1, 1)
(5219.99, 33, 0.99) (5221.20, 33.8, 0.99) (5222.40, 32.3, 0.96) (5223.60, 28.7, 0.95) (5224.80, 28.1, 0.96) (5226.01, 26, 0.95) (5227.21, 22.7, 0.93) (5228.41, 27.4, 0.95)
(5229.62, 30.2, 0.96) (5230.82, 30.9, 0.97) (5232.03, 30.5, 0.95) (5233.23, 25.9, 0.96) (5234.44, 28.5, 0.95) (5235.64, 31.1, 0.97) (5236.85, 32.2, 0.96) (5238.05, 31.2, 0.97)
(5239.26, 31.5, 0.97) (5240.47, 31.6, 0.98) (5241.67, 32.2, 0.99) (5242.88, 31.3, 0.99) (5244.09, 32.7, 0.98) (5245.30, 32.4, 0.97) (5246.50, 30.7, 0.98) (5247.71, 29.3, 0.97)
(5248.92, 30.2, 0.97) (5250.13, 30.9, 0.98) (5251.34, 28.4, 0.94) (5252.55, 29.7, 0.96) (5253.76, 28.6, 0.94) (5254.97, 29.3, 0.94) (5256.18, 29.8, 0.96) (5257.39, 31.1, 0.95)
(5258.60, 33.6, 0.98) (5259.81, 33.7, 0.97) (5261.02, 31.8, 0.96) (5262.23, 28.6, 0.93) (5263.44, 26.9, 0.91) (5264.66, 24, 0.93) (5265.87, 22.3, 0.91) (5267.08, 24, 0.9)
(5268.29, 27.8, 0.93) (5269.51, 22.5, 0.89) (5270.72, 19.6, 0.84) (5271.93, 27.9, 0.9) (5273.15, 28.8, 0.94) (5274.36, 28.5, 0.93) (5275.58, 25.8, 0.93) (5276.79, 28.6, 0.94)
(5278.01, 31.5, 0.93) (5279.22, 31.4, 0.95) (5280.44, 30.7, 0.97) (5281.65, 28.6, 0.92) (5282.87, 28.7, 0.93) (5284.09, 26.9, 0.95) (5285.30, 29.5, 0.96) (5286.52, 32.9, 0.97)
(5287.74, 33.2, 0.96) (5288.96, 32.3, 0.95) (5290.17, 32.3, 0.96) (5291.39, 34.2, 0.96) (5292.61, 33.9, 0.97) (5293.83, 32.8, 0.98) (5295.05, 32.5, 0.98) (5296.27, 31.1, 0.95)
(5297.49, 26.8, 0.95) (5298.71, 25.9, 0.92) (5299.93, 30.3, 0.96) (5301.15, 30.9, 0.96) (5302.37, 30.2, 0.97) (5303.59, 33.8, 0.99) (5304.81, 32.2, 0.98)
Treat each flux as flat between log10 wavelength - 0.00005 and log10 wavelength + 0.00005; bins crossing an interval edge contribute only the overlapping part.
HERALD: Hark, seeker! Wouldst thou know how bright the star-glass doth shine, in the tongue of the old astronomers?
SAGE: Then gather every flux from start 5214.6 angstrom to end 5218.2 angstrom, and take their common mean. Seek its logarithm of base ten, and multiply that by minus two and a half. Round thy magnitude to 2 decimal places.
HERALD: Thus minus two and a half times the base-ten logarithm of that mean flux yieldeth -3.64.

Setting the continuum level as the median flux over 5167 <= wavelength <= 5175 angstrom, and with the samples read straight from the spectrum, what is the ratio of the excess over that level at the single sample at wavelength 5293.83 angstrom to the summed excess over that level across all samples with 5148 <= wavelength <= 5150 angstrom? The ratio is 0.63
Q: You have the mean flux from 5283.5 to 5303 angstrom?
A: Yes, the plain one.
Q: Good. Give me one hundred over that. 3.23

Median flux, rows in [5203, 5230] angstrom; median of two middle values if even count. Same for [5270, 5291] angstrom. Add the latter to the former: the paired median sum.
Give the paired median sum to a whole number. 57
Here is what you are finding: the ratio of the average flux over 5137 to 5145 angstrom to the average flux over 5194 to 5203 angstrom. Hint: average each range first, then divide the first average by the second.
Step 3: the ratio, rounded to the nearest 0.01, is 0.95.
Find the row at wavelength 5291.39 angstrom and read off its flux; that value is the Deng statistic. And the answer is 34.2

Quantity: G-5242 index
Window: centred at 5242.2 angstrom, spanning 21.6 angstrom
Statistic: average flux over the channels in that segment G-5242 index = 30.6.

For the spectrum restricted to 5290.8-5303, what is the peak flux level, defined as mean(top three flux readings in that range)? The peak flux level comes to 33.6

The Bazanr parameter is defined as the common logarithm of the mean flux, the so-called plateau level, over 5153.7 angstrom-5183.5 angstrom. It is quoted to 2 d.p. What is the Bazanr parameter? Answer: 1.39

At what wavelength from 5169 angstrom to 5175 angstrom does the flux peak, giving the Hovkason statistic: 5170.95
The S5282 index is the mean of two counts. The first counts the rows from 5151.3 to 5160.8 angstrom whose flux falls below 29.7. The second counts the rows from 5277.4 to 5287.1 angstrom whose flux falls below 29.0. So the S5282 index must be 4.5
